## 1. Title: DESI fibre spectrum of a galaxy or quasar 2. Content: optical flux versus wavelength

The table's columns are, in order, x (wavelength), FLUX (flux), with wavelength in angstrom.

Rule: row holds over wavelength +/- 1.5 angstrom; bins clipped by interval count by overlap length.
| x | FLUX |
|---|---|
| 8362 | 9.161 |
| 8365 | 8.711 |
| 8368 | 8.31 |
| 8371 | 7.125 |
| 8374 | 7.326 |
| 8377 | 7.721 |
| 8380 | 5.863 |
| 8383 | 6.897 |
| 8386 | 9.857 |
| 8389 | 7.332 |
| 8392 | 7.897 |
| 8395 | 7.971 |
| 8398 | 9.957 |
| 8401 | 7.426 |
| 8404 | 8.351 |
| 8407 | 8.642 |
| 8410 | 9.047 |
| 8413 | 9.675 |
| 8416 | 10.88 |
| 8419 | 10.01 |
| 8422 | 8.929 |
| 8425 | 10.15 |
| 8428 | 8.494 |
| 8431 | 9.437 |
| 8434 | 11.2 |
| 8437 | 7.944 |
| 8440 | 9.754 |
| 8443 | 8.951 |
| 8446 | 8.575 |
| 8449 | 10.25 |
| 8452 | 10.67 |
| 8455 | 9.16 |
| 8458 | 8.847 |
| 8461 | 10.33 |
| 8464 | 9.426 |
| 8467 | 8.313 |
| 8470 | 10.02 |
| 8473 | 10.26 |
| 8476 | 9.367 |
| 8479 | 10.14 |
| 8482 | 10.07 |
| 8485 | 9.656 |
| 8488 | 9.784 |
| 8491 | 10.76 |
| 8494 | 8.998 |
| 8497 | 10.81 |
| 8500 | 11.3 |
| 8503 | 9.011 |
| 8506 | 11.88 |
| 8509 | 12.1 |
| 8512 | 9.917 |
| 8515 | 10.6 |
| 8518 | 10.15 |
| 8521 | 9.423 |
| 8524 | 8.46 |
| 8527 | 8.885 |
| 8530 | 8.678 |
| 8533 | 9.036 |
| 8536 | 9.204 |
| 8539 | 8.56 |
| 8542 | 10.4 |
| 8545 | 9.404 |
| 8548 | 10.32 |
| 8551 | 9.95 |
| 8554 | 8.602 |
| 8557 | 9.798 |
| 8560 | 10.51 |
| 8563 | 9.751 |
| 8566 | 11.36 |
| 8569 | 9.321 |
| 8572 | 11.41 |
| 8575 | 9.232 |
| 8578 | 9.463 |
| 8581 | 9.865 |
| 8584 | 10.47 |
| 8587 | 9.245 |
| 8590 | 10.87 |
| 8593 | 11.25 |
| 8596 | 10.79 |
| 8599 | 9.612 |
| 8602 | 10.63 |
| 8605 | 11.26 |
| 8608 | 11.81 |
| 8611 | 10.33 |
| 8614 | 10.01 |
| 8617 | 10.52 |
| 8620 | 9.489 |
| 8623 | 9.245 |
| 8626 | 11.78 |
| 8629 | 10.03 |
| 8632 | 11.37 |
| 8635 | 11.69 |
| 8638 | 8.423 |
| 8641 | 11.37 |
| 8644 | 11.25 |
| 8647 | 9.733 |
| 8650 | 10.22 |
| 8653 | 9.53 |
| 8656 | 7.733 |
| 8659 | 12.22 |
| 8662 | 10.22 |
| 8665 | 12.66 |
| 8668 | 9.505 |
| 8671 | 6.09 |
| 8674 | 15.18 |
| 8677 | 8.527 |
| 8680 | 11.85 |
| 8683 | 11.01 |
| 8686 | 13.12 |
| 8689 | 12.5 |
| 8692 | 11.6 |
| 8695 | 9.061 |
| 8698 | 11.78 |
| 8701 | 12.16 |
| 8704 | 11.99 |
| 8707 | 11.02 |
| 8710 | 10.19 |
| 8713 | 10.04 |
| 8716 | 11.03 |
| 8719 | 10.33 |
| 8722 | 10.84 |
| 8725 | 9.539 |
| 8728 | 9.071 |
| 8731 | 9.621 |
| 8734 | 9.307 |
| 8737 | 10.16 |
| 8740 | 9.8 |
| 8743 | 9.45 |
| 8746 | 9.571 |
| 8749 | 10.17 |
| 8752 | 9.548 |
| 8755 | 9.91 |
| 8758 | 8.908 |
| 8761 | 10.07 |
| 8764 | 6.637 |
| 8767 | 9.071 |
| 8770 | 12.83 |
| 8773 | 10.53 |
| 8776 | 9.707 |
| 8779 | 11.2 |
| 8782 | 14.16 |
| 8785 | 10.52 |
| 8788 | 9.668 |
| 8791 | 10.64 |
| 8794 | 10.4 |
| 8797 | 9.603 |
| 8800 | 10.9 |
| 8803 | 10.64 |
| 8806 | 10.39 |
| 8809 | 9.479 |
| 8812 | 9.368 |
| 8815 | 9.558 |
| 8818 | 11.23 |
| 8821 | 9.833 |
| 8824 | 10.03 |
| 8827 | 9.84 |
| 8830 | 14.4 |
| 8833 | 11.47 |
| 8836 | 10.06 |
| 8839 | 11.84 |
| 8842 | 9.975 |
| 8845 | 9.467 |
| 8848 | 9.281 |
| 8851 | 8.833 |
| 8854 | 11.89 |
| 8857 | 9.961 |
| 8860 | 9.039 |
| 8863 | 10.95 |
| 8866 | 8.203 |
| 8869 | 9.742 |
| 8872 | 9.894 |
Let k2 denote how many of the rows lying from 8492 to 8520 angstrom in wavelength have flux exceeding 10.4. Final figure 5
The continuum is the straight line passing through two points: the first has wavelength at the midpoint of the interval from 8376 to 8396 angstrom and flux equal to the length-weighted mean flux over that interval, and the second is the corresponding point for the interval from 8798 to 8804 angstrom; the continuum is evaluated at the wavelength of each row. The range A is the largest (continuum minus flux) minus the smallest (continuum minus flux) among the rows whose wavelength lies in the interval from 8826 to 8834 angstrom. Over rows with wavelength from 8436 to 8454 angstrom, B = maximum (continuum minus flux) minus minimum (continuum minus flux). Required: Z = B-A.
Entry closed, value -1.9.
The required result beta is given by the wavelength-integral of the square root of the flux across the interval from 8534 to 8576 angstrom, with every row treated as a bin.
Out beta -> 131.6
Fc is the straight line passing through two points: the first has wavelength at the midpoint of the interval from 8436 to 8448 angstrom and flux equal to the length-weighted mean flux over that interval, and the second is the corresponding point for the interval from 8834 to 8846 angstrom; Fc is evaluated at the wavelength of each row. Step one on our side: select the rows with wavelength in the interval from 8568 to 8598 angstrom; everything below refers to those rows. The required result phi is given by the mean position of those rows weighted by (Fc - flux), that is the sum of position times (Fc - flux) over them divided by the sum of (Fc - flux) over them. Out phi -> 8586.2 angstrom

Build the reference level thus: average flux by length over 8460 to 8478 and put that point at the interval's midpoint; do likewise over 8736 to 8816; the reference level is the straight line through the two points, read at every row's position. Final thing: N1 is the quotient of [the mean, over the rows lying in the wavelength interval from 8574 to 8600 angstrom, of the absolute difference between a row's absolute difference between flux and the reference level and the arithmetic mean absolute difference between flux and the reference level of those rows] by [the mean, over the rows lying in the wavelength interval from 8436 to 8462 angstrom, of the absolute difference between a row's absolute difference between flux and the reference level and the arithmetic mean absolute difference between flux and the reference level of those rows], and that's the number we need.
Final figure 1.1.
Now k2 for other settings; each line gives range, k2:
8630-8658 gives 4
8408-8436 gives 2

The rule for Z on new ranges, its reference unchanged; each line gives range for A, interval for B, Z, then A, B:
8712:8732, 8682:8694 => 0.0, 2.0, 2.09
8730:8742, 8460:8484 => 1.2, 0.8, 2.06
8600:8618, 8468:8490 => -0.9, 1.8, 0.92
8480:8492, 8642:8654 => 0.7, 1.1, 1.79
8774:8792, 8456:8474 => -2.5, 4.5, 2.06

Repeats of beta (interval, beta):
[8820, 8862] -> 135.4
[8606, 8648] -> 136.1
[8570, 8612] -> 135.6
